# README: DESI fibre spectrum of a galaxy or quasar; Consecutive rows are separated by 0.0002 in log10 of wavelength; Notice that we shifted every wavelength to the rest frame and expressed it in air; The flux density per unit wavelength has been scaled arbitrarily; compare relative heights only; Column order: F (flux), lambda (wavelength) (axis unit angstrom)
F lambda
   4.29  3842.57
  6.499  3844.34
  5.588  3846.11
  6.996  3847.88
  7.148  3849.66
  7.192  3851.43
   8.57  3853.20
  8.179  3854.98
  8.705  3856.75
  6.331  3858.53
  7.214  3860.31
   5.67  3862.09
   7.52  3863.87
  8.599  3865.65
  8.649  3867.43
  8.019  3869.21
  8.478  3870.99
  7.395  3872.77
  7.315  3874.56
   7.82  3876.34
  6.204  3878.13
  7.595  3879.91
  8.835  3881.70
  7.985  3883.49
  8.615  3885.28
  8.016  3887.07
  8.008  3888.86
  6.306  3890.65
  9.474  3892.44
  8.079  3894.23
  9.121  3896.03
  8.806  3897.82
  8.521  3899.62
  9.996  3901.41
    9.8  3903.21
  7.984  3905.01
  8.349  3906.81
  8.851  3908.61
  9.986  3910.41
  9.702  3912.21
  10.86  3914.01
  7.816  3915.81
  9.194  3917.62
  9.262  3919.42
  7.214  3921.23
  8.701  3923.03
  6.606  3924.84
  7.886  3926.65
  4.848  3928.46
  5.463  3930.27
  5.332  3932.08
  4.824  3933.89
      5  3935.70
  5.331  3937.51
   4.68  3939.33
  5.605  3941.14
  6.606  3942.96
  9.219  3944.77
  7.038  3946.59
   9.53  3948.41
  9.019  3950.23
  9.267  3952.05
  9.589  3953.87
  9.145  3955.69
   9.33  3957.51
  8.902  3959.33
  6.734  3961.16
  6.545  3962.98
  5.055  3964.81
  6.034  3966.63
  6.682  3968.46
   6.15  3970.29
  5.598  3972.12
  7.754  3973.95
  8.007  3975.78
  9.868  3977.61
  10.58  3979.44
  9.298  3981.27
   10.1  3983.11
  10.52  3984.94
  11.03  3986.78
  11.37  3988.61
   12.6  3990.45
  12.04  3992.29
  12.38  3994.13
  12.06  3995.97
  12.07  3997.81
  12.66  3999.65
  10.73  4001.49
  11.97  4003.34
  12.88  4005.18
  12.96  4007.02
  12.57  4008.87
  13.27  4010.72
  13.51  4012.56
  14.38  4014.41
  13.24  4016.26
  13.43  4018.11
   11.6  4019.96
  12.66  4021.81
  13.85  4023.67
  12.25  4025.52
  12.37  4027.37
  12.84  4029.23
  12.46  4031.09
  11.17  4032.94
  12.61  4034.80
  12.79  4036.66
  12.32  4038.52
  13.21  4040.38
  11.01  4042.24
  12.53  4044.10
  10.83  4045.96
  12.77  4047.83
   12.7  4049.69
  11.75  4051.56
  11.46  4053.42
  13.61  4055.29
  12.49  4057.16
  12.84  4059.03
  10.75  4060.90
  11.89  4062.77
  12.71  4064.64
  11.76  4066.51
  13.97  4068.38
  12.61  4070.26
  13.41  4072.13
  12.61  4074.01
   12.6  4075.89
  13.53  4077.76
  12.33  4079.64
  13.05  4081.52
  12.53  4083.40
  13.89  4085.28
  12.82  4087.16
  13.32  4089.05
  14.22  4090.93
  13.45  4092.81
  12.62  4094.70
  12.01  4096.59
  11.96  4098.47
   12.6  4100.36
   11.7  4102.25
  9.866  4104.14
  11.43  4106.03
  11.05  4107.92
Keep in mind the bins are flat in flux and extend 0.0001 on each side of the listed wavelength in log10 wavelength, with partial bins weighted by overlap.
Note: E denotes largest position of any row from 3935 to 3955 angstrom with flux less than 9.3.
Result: 3952.05 angstrom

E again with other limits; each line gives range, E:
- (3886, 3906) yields 3905.01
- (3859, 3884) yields 3883.49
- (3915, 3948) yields 3946.59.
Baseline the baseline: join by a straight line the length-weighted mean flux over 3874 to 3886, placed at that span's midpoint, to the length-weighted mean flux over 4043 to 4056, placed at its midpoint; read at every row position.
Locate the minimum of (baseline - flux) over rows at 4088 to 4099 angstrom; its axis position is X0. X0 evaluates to 4090.93 angstrom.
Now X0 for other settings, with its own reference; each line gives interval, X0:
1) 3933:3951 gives 3948.41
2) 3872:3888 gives 3881.70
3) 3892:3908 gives 3901.41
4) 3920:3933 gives 3923.03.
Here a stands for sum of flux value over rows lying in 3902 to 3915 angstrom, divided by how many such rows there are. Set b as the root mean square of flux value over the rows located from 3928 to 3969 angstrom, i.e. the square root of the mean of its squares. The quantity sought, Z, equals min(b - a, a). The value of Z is -2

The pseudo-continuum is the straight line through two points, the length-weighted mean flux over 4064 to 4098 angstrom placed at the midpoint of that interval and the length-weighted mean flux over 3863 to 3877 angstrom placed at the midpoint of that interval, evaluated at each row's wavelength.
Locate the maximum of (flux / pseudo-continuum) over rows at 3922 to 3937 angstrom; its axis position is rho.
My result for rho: 3923.03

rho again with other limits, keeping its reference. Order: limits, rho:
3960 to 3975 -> 3973.95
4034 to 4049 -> 4040.38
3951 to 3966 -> 3953.87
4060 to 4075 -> 4068.38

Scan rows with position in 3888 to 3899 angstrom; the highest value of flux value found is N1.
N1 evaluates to 9.474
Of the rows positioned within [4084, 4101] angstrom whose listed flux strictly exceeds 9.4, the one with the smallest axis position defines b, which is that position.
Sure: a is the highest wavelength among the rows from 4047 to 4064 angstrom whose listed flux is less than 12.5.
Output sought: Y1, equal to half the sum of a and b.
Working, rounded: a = 4062.77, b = 4085.28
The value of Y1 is 4074.0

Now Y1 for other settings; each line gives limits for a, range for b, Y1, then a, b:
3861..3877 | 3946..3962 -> 3912.4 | 3876.34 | 3948.41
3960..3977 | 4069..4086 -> 4023.0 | 3975.78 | 4070.26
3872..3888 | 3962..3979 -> 3932.3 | 3887.07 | 3977.61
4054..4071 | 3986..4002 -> 4026.6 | 4066.51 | 3986.78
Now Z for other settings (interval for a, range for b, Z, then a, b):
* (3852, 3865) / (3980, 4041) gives 5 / 7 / 12.3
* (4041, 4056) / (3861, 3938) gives -4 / 12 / 8.0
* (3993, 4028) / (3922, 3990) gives -5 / 13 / 7.9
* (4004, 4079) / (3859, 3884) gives -5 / 13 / 7.7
